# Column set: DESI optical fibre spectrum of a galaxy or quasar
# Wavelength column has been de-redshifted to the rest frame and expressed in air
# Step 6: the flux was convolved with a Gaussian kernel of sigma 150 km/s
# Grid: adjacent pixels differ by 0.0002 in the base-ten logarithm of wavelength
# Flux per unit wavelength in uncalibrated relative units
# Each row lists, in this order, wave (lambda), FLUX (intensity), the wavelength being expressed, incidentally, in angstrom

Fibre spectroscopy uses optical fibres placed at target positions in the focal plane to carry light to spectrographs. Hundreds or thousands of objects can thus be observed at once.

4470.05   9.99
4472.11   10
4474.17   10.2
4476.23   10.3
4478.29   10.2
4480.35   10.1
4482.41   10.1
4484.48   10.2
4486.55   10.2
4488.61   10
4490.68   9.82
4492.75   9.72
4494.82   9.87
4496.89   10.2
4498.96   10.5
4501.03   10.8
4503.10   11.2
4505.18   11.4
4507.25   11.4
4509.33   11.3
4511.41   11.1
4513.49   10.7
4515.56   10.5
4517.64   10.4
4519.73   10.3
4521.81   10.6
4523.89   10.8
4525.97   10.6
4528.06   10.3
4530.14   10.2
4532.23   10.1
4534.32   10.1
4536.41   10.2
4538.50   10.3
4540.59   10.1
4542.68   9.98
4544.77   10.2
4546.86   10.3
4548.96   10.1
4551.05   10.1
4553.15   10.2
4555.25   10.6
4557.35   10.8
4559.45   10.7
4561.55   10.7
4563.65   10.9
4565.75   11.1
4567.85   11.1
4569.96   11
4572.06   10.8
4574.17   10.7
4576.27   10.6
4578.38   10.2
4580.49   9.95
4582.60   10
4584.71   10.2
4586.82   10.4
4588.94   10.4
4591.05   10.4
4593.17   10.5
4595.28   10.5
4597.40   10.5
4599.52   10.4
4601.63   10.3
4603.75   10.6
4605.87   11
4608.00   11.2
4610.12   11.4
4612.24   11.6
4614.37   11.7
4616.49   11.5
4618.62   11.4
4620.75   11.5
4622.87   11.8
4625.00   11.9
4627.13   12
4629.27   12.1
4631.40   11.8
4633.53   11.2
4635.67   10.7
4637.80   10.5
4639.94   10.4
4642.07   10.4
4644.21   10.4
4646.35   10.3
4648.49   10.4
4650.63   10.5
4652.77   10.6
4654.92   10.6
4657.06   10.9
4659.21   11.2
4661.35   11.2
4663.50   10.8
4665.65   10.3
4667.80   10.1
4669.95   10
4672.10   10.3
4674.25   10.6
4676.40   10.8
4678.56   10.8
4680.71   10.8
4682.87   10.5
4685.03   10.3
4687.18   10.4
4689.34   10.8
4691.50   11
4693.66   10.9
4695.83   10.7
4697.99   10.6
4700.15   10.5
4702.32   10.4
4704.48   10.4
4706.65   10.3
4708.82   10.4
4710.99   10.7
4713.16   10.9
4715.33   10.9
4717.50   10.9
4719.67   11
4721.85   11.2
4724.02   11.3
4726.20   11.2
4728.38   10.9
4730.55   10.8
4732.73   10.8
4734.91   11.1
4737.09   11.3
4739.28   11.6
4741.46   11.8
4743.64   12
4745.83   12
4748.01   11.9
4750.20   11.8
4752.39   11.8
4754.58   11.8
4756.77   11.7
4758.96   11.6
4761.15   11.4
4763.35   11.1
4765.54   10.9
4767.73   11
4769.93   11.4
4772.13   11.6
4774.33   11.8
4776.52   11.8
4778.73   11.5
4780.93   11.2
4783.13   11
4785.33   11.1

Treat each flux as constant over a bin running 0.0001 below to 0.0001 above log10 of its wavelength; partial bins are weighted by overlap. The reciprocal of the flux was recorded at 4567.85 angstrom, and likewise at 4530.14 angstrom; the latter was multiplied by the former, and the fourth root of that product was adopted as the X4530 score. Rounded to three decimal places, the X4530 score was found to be 0.307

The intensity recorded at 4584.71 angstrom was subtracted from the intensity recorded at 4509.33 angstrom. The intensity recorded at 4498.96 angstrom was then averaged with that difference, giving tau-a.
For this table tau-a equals 5.8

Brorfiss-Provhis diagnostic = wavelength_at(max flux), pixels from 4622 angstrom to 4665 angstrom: 4629.27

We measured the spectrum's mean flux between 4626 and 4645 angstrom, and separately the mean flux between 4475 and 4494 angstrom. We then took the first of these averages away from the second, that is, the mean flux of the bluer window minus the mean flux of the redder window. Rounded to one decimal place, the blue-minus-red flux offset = -1.0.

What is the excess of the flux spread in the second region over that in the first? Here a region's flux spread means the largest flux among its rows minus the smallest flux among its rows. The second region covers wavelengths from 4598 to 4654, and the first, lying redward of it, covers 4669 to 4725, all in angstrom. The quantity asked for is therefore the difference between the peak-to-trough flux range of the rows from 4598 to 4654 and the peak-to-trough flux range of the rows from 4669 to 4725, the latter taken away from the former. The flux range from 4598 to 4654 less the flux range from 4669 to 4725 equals 0.50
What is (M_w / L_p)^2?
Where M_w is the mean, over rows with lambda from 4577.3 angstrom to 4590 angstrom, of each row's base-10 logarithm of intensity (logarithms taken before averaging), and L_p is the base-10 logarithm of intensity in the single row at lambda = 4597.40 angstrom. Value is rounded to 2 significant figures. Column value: 0.97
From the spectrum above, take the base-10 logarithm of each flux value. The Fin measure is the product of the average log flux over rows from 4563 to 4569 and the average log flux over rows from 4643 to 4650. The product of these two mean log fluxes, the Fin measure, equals 1.06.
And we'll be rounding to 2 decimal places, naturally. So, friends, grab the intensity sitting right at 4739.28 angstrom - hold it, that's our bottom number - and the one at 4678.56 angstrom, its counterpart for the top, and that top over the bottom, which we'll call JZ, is 0.93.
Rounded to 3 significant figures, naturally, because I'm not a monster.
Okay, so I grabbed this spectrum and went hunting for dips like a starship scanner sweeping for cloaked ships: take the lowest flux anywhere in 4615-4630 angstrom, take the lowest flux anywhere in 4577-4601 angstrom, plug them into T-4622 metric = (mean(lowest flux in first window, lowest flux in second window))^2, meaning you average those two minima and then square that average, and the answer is 114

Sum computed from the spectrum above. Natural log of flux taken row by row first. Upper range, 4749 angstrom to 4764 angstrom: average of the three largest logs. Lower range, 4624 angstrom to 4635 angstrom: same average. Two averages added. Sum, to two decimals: 4.95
